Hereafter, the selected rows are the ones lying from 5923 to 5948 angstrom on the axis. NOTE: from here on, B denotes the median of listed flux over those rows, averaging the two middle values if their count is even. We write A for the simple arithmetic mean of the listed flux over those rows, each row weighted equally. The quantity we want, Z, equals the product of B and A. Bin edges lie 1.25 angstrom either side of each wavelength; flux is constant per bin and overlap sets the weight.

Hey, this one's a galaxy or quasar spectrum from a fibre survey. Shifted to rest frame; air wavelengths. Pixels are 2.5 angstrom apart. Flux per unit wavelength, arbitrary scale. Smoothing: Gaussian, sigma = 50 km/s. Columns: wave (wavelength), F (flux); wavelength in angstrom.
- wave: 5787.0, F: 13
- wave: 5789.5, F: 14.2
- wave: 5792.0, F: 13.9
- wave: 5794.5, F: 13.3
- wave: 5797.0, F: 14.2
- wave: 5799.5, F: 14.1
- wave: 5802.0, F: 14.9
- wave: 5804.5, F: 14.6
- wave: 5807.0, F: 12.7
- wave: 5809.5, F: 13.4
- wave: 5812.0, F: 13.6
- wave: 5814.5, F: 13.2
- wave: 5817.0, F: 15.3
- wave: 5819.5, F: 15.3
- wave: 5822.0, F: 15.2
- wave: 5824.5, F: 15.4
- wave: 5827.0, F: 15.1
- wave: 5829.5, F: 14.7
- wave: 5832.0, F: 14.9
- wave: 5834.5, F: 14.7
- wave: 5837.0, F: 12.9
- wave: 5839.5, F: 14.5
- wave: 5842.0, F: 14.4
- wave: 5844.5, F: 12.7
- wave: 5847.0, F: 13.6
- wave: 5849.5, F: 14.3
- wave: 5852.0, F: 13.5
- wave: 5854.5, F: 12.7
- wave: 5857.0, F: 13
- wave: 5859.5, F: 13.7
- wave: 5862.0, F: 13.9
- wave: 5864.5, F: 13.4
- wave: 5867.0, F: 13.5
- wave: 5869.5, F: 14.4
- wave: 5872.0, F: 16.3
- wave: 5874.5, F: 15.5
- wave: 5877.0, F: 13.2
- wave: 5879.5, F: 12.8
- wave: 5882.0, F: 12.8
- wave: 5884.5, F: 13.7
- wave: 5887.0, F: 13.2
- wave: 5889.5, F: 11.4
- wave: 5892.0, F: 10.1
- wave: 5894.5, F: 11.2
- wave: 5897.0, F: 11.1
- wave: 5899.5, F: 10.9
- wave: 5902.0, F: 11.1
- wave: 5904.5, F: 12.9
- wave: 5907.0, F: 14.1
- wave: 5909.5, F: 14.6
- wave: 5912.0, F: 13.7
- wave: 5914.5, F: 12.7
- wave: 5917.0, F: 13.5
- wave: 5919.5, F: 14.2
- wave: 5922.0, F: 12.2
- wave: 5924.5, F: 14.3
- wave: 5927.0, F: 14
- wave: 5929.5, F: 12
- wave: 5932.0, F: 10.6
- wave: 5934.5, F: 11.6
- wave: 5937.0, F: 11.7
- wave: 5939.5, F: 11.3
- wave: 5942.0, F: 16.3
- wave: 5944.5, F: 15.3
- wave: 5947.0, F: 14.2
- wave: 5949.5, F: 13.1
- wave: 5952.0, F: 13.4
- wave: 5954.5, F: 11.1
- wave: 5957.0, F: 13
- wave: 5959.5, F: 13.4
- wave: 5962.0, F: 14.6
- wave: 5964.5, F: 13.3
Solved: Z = 171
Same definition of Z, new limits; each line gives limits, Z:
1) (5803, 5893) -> 189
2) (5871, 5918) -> 166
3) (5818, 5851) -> 212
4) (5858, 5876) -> 200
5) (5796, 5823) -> 202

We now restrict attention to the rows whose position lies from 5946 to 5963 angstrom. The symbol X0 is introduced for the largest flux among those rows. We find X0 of 14.6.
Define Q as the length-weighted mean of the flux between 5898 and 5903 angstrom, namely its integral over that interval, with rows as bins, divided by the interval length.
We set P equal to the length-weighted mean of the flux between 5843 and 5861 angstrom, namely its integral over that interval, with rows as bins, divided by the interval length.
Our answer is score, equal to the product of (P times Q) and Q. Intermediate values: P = 13.4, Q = 11.0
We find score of 1619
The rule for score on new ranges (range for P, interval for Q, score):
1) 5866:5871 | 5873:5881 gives 2714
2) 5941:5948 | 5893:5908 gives 2132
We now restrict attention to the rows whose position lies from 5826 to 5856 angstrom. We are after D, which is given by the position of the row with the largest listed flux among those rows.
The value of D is 5827.0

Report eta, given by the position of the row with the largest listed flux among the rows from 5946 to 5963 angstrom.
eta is 5962.0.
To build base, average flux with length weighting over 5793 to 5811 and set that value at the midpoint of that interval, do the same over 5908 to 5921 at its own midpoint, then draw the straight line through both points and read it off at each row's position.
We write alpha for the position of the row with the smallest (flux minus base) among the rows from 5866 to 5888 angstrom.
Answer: 5879.5 angstrom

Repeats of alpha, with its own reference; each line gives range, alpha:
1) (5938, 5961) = 5954.5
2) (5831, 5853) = 5844.5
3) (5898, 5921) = 5899.5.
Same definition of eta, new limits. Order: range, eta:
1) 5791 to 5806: 5802.0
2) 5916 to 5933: 5924.5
